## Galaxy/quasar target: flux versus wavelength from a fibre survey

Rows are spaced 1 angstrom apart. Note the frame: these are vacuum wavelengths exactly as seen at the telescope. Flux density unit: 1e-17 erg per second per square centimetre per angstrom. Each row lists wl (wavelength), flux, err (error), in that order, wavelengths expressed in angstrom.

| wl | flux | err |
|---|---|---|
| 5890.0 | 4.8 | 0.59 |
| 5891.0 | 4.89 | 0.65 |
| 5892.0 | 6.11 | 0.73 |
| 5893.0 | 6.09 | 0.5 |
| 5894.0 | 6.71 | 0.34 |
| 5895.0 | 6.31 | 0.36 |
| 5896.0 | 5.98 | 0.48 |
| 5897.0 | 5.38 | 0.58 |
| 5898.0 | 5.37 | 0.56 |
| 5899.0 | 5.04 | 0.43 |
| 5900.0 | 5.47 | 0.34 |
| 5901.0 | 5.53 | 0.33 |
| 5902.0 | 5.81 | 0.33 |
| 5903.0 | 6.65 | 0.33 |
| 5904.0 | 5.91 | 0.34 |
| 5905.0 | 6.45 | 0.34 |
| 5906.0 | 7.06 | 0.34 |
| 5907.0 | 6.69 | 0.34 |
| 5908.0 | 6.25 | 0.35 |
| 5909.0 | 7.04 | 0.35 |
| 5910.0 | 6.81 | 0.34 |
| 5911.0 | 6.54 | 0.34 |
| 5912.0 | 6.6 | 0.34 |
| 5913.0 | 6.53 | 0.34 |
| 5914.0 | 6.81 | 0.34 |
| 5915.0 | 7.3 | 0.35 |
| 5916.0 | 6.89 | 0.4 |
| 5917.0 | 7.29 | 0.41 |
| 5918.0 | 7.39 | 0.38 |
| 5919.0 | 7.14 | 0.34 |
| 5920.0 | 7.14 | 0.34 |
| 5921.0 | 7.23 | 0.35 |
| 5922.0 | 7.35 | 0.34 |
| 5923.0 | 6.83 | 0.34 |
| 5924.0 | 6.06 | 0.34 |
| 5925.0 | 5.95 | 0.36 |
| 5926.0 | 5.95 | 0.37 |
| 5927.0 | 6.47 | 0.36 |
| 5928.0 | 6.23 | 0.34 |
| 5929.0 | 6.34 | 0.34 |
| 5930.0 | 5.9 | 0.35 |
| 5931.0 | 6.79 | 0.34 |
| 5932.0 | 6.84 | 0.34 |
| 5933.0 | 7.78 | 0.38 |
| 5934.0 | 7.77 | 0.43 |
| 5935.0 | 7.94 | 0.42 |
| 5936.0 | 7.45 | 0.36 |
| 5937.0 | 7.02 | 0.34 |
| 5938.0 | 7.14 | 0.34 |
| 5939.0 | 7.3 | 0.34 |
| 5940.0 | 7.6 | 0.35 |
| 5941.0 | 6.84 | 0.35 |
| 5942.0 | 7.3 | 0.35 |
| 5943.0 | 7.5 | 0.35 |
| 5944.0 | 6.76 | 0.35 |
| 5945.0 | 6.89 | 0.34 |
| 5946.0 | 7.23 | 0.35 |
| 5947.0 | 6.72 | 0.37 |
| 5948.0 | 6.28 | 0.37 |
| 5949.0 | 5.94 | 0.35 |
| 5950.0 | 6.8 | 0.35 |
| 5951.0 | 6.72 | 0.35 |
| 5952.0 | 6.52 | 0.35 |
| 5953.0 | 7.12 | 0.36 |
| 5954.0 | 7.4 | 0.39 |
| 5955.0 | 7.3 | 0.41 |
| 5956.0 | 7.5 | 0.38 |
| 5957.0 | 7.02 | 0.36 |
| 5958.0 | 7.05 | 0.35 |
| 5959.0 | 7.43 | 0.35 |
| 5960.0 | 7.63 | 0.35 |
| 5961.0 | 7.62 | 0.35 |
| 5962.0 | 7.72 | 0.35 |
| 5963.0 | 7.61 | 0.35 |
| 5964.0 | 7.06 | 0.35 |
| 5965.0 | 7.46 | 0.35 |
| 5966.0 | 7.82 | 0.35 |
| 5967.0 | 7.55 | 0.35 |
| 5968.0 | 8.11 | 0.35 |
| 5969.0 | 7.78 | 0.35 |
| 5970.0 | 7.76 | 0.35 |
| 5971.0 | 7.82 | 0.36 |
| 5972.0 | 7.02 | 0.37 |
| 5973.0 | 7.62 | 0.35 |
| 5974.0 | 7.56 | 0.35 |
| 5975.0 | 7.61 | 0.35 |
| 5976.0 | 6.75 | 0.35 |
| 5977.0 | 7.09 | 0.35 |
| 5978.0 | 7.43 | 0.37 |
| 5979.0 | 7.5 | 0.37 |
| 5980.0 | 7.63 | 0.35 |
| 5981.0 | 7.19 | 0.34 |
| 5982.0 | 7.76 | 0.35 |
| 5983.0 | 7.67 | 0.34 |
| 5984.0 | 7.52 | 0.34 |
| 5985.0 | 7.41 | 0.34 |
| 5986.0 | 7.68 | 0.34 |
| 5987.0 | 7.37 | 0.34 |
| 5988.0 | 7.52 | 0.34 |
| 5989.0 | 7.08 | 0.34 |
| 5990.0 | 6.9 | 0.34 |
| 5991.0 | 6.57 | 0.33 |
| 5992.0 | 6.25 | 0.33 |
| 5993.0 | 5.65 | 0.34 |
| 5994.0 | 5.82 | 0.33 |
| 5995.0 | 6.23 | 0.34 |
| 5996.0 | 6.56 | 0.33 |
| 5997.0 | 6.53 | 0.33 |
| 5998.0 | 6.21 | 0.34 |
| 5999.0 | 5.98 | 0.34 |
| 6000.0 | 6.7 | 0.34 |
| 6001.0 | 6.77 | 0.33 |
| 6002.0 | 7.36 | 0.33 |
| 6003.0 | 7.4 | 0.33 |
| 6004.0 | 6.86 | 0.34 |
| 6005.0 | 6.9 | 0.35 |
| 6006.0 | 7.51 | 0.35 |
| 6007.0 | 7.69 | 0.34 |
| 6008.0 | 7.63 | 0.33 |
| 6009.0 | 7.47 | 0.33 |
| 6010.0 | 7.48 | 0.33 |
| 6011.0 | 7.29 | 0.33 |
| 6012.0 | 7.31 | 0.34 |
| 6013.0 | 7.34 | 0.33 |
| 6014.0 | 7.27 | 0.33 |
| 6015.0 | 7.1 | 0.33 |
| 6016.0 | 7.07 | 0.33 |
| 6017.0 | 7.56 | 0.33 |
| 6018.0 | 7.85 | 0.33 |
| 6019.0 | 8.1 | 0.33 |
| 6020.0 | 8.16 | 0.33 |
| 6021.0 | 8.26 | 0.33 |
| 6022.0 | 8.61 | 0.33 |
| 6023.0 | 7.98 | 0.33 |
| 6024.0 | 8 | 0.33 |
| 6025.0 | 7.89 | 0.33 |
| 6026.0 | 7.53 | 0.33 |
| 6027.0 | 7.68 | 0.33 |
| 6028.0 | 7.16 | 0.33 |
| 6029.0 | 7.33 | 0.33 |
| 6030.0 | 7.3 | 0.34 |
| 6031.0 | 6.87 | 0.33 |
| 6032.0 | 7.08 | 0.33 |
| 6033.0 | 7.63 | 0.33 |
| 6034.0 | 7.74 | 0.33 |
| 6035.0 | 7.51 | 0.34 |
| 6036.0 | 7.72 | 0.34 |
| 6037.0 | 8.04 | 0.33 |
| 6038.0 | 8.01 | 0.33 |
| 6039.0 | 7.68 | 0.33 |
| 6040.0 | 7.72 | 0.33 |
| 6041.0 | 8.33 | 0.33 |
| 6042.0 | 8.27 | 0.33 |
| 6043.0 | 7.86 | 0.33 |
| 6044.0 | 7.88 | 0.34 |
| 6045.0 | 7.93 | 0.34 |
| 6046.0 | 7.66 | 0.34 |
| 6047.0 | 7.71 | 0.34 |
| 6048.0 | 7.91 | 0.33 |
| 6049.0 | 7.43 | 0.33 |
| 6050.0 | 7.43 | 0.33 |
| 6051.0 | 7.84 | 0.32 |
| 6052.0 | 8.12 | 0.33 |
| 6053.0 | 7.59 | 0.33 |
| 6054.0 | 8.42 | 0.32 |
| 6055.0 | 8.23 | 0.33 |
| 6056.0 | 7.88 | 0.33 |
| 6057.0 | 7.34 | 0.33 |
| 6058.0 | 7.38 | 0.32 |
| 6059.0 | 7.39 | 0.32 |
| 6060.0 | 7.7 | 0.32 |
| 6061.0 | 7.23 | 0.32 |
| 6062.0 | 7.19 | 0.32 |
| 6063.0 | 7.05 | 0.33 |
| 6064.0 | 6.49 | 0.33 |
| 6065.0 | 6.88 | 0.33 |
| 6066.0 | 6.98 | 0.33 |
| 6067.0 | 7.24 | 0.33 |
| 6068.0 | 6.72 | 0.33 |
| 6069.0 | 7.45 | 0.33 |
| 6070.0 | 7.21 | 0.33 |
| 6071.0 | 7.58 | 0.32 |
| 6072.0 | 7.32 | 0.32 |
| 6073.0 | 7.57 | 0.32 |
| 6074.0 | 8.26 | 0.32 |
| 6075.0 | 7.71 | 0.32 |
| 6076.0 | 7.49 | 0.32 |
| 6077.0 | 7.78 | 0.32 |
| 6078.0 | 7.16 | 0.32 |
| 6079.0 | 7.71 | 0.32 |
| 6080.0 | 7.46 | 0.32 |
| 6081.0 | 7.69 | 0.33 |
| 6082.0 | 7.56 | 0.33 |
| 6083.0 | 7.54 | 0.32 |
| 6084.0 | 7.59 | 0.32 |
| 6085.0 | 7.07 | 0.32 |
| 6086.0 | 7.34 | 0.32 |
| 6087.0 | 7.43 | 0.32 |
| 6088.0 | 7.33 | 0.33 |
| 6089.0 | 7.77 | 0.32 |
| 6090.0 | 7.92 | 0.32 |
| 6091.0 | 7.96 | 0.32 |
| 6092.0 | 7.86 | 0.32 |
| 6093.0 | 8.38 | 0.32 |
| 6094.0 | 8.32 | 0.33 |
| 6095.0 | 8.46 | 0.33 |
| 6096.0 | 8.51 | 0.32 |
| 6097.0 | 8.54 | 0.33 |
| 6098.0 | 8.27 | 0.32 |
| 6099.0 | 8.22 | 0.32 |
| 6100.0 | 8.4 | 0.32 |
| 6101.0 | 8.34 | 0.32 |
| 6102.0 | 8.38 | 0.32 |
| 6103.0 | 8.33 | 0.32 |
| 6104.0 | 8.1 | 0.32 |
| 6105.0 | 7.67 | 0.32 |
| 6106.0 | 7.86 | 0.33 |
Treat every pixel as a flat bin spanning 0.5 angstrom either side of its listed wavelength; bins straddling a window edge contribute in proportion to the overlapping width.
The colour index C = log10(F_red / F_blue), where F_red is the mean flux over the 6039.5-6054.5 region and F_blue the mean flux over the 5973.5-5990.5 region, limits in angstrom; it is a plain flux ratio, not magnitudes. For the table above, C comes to 0.027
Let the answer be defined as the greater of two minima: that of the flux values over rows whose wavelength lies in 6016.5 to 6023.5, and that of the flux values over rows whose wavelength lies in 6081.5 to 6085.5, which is 7.6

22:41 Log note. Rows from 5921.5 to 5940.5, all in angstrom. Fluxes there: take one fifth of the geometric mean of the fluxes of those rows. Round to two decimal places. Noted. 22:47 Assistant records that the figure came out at 1.37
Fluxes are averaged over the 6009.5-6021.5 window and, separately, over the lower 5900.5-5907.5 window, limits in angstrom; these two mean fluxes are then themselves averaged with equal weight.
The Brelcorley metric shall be 6.9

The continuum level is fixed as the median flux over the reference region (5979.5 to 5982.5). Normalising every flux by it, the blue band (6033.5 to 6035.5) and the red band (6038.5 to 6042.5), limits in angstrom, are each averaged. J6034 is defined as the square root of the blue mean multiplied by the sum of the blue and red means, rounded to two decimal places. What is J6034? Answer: 1.43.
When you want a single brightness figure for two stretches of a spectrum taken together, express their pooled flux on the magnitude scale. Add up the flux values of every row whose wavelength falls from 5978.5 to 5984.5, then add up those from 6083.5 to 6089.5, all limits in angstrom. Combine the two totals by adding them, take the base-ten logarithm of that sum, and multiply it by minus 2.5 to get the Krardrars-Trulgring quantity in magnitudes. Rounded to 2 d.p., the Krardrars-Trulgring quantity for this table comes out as -4.88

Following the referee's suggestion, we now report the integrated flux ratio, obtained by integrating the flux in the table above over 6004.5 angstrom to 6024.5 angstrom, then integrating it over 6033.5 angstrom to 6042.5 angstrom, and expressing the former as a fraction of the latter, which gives 2.1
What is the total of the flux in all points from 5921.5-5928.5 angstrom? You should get 44.8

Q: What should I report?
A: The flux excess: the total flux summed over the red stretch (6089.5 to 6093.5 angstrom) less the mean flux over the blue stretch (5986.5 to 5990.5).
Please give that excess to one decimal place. 24.9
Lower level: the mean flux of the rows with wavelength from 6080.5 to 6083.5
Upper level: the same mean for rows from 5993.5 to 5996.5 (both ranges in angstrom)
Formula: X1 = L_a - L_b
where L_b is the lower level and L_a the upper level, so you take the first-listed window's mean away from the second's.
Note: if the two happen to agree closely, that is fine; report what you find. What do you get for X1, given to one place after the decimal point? -1.4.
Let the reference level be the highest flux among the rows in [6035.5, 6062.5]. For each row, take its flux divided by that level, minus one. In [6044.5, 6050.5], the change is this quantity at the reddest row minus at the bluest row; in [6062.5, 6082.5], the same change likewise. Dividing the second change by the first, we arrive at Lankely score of -1.0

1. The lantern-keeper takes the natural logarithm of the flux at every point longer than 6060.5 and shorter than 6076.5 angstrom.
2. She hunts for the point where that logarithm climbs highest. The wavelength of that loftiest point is 6074.0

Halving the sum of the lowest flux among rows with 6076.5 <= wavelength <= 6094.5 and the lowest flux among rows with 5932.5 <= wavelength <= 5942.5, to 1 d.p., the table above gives 7.0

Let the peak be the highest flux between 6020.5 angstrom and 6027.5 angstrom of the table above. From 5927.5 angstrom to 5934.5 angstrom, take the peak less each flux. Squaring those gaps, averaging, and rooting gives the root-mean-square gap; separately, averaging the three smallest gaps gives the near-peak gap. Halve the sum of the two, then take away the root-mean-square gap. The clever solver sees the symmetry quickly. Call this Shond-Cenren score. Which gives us -0.39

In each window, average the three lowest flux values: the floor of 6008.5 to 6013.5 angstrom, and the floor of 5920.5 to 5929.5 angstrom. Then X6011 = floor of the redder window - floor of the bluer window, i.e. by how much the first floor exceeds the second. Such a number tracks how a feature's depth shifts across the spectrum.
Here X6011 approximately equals 1.3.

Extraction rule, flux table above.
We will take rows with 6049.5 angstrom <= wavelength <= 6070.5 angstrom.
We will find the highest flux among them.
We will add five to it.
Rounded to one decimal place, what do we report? 13.4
